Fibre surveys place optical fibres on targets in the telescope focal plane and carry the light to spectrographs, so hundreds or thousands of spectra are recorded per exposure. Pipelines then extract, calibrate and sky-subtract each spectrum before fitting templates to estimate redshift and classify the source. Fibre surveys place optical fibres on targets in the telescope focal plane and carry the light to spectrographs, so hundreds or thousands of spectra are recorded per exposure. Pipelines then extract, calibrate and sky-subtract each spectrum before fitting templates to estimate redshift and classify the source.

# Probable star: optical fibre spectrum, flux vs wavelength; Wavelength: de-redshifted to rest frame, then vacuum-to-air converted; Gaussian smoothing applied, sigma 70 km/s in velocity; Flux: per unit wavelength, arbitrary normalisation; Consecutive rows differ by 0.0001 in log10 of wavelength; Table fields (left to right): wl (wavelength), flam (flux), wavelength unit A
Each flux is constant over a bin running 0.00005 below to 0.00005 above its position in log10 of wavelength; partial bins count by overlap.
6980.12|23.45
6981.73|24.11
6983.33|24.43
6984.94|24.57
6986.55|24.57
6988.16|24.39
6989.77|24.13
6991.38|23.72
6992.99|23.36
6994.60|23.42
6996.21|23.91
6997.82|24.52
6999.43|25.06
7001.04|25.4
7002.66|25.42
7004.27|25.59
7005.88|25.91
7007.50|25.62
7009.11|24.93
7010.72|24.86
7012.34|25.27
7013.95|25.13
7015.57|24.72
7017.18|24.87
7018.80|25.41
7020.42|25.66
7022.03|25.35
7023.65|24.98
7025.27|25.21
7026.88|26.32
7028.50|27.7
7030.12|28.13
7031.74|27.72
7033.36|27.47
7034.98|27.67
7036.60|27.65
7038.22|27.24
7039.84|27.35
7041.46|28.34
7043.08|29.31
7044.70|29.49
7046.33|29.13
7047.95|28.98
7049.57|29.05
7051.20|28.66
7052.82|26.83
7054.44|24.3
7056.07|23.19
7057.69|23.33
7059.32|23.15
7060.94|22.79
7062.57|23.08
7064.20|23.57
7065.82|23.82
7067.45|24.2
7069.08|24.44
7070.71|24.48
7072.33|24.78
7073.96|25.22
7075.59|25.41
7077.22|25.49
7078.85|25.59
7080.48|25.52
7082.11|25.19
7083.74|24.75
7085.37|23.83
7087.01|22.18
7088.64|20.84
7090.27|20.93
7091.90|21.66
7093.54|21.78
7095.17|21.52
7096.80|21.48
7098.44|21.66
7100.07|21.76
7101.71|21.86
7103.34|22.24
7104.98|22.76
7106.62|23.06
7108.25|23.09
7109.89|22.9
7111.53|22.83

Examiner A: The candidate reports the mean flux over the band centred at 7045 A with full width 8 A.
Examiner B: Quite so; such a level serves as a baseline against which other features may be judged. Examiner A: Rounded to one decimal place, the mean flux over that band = 29.1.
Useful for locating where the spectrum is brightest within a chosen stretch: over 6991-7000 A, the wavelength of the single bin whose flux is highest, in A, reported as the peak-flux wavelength 6999.43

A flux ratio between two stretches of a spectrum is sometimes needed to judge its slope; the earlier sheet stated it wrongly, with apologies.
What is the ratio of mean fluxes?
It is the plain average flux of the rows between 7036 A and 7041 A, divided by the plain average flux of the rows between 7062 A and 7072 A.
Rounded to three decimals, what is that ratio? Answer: 1.145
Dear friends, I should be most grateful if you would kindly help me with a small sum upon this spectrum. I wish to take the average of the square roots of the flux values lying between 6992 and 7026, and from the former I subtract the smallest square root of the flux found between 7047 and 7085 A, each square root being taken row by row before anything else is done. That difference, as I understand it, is 0.22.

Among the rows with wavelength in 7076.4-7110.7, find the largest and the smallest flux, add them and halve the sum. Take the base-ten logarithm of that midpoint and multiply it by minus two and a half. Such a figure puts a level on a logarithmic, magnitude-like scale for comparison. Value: -3.41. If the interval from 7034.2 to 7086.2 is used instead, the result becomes -3.54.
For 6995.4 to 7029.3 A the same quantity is -3.53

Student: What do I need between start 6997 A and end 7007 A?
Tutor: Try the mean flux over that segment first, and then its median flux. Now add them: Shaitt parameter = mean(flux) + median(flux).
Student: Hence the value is 51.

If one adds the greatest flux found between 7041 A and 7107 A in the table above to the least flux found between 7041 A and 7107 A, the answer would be 50.3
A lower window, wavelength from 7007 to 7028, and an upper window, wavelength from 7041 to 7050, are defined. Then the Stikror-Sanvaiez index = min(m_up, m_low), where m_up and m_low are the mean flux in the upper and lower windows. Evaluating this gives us 25.3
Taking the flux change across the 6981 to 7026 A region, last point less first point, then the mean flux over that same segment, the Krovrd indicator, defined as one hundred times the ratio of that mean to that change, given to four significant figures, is 2255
